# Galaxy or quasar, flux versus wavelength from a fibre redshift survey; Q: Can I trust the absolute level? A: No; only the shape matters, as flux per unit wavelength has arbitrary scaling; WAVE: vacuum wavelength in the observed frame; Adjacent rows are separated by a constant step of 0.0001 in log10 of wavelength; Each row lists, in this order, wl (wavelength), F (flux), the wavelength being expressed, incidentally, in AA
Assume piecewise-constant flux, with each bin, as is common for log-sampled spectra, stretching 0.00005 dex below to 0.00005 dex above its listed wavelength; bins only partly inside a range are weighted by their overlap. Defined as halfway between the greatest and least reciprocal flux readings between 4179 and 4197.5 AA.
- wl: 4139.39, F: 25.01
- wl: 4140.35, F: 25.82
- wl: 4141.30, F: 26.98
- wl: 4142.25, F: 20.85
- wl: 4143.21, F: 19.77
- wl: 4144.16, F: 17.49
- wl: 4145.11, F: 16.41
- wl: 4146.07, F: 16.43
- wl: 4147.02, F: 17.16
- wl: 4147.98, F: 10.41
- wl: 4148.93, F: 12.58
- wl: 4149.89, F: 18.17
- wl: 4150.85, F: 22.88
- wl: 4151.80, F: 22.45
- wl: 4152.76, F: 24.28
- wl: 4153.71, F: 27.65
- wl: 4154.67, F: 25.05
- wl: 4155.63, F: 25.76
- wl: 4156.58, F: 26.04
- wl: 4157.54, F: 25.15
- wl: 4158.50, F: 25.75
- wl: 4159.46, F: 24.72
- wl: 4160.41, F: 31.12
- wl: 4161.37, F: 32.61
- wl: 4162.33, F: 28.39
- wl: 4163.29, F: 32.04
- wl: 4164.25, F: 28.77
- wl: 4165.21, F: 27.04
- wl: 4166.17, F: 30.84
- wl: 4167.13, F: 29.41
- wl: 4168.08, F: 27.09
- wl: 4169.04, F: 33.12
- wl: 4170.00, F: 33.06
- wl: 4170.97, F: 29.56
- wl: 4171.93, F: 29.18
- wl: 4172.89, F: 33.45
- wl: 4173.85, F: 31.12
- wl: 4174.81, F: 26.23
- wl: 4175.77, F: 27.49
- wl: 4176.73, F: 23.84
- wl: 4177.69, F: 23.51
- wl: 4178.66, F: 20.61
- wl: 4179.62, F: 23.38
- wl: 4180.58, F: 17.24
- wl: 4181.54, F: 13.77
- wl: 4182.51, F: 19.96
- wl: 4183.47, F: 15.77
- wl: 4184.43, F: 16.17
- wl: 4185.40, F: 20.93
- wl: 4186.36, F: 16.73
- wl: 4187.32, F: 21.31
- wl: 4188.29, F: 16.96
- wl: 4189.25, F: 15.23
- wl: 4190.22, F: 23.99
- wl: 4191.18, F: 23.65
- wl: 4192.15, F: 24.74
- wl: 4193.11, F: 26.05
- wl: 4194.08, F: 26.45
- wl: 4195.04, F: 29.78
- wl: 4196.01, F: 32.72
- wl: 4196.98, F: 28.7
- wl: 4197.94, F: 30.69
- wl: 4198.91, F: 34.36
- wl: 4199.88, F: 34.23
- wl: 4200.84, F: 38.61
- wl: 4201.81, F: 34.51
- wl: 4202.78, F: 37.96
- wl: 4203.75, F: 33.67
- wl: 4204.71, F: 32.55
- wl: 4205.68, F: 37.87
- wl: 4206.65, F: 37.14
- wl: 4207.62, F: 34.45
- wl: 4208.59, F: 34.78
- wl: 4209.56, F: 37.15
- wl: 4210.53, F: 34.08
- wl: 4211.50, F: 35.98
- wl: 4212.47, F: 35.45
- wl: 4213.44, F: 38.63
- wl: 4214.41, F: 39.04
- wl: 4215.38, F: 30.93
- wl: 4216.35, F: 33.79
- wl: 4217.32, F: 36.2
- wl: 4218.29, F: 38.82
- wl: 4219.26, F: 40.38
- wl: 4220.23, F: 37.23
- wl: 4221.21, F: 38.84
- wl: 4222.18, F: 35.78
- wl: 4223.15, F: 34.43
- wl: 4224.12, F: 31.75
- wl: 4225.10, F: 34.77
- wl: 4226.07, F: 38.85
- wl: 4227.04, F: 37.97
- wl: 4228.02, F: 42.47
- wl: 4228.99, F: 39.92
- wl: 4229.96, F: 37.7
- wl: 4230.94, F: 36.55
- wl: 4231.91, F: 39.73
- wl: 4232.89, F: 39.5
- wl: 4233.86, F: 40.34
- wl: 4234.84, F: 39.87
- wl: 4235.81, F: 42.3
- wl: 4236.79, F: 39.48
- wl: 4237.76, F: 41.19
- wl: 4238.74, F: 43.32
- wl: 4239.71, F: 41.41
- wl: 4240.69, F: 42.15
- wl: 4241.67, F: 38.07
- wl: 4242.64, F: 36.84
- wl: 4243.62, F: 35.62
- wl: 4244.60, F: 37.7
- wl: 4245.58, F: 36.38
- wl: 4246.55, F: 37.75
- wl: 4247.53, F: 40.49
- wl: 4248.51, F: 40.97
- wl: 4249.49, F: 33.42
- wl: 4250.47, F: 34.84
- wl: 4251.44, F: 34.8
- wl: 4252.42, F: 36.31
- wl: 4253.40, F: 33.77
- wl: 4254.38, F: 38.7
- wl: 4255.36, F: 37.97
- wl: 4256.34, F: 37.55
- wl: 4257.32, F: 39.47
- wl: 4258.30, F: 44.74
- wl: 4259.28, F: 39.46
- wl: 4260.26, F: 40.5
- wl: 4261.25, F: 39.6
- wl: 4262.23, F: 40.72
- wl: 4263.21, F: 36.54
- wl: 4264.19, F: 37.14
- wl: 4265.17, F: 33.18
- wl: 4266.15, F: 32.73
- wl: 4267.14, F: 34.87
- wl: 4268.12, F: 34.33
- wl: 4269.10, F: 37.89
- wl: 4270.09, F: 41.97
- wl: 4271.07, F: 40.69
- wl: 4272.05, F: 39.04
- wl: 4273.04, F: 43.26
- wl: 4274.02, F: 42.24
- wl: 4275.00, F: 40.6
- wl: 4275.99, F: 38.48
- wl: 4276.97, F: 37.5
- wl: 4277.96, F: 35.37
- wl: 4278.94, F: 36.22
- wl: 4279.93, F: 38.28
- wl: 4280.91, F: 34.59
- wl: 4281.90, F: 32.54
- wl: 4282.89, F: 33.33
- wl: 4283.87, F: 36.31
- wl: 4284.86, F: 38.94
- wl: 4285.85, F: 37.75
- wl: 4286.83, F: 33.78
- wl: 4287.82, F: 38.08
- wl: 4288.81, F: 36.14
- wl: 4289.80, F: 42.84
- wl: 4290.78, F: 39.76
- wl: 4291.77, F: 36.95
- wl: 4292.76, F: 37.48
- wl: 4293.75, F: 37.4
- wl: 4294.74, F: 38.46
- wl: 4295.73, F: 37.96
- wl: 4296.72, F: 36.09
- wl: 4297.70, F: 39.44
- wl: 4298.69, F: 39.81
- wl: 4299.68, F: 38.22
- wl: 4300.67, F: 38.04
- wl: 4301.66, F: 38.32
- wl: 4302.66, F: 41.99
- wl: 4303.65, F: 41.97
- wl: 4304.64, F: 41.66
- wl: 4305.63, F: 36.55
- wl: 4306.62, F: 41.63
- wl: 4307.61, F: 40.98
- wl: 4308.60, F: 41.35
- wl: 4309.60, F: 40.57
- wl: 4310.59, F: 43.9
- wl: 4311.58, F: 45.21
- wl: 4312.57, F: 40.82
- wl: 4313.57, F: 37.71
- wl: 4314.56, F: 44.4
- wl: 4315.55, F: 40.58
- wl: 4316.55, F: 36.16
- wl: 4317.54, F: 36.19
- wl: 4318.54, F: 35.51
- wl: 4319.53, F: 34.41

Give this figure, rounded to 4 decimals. 0.0516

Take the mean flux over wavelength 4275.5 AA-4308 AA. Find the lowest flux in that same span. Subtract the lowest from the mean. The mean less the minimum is 5.4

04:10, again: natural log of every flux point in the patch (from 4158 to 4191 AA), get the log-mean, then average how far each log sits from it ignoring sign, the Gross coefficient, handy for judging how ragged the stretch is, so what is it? 0.22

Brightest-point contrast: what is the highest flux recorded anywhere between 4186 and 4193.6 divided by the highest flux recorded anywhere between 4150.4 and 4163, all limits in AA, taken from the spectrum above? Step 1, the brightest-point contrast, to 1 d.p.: 0.8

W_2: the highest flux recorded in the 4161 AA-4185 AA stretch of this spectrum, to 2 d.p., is 33.45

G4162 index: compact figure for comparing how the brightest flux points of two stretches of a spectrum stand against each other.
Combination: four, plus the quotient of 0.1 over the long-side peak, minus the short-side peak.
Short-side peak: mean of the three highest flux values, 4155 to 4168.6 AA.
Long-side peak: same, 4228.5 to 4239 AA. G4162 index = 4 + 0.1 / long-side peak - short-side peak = -28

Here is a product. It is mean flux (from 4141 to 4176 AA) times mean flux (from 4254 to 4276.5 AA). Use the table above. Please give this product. 981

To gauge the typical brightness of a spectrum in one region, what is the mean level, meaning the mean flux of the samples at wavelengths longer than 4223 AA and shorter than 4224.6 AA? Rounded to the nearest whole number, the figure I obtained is 33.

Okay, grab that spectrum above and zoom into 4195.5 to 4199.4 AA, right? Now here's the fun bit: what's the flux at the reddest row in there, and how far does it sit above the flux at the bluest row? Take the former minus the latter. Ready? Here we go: 1.6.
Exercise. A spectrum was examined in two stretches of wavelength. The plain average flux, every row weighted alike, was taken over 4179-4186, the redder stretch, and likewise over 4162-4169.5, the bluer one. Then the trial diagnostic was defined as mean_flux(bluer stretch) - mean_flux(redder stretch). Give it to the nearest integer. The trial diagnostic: 11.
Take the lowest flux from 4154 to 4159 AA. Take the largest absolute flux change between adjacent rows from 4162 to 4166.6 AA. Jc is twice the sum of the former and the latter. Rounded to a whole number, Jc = 58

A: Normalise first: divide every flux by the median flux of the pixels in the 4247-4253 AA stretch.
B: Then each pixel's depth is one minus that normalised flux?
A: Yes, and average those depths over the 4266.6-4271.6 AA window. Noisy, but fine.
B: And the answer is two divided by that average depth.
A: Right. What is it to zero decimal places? -30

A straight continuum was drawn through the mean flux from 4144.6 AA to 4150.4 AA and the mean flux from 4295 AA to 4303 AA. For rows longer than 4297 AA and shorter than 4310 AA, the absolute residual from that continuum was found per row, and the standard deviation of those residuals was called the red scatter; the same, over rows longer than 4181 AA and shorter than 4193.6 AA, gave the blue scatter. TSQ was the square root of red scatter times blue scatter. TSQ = 1.4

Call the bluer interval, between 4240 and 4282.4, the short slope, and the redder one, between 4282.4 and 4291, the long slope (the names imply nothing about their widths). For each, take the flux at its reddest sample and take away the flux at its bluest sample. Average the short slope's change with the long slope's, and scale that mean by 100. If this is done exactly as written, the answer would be -159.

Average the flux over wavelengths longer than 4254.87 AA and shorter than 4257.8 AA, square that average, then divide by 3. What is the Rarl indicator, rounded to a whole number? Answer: 490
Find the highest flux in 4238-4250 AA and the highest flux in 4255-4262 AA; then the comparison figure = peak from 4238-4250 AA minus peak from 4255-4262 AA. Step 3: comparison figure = -1.4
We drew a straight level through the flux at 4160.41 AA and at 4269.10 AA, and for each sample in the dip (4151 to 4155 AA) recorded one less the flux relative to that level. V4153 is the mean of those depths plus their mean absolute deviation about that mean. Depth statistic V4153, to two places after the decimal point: 0.24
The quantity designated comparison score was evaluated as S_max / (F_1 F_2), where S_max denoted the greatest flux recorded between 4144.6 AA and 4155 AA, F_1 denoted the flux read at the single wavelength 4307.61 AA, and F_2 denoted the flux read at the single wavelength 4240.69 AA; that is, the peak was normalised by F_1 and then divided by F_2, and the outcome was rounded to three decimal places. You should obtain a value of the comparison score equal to 0.016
